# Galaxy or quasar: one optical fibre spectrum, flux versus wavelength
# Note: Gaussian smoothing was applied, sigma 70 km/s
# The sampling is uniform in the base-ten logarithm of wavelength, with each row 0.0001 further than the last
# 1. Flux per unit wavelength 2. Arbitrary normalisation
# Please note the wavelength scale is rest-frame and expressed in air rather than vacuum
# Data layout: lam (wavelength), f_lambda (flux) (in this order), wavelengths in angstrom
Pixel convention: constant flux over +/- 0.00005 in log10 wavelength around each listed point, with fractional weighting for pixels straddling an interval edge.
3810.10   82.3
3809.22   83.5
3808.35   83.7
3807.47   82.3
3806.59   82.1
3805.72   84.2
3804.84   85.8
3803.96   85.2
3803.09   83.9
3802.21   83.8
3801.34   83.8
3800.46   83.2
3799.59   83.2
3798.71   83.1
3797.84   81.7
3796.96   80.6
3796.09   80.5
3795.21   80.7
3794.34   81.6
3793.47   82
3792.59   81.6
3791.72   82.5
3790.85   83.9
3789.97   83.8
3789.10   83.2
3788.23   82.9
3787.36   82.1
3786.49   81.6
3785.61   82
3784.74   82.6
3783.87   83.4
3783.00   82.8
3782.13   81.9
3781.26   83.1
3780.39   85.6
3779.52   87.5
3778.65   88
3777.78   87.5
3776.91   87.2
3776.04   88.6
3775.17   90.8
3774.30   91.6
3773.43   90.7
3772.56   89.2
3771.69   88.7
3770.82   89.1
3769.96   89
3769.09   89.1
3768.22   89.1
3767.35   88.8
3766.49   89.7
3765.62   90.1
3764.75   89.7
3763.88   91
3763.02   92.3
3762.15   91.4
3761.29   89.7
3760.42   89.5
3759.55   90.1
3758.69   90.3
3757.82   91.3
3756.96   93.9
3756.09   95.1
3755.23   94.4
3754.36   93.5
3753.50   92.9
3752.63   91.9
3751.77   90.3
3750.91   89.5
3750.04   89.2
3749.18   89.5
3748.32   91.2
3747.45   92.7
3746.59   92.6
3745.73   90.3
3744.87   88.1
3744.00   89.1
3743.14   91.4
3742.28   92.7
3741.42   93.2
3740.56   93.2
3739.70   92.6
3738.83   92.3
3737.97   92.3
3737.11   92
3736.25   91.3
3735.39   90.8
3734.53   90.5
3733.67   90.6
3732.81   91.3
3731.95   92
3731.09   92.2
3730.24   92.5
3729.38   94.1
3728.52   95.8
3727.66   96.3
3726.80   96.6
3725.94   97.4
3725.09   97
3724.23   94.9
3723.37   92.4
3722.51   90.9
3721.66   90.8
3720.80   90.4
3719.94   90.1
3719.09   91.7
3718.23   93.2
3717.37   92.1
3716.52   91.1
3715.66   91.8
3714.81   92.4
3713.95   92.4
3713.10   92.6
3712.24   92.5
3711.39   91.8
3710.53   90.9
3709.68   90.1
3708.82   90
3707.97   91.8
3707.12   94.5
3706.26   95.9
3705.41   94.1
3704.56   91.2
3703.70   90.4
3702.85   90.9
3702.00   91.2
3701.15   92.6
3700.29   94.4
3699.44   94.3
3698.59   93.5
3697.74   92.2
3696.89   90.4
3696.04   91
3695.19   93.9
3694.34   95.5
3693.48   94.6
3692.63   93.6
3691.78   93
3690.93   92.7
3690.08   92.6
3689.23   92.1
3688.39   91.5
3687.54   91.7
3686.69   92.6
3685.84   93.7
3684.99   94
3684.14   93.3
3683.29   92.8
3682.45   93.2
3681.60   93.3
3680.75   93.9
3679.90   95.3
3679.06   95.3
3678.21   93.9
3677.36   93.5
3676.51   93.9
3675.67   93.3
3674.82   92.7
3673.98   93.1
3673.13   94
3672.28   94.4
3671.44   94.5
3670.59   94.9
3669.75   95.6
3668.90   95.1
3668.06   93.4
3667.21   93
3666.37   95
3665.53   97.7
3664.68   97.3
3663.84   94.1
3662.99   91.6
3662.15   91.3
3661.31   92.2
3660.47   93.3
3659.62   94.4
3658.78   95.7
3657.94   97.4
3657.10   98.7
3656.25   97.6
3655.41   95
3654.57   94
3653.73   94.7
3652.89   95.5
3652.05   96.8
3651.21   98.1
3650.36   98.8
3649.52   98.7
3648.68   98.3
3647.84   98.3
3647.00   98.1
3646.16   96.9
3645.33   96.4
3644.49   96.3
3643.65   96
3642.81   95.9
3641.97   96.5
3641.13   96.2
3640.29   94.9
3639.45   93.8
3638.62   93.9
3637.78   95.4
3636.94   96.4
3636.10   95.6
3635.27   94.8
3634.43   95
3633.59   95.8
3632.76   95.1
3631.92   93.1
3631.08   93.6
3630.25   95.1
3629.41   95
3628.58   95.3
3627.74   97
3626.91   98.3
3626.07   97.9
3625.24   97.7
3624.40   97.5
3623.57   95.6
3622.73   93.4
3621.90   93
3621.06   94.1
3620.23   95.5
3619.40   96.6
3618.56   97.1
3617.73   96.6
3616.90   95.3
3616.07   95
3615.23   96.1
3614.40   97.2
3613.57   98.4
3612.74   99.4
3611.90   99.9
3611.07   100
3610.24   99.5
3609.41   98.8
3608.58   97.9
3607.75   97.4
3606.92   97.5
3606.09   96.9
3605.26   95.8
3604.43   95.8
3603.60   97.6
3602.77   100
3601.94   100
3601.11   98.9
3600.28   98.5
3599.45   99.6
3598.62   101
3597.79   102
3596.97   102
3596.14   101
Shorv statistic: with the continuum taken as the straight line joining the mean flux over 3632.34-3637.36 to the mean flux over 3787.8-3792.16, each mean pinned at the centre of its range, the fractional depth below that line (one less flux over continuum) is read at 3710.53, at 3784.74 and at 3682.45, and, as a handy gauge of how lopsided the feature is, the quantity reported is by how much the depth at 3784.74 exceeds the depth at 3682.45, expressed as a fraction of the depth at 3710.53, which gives -2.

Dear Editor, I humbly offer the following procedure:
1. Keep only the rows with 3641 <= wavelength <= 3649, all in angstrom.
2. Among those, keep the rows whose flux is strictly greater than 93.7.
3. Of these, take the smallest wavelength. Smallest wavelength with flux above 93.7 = 3641.13 angstrom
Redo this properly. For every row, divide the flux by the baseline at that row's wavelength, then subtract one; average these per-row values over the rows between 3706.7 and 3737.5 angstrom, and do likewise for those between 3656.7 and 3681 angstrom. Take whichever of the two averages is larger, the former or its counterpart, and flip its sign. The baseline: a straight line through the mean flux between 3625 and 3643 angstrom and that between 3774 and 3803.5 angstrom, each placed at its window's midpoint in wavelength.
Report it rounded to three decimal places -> -0.040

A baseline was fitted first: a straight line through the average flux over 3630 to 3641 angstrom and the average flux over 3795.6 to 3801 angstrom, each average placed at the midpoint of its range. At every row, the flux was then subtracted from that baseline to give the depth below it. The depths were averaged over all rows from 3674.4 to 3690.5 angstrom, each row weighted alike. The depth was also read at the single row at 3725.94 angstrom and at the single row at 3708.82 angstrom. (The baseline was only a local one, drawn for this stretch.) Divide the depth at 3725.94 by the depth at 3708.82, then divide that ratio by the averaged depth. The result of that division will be -4.7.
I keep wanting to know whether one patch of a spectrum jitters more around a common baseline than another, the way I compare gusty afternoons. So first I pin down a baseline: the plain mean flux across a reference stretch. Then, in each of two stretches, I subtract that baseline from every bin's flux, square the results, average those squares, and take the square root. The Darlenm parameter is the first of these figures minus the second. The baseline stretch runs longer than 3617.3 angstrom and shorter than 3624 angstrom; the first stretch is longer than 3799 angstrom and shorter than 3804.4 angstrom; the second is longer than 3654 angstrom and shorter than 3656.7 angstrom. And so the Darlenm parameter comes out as 9.9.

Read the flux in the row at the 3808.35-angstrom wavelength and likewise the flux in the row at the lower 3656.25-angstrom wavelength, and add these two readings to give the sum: 181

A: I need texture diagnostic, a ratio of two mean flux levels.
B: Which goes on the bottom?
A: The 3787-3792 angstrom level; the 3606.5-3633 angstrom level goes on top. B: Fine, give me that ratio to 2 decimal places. 1.16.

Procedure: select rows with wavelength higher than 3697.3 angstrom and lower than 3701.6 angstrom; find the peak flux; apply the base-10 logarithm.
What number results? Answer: 1.97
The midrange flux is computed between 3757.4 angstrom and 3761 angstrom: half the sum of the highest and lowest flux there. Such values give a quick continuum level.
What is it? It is 90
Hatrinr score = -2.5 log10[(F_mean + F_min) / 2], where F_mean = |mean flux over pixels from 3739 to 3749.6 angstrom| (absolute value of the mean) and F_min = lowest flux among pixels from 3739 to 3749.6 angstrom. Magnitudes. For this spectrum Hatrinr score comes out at -4.88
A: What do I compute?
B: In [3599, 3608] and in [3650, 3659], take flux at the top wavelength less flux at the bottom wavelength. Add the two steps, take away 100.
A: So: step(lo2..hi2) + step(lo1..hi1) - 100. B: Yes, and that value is -105.3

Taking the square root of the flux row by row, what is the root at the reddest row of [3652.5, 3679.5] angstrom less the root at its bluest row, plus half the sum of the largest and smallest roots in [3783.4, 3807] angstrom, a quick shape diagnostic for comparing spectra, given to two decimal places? 9.11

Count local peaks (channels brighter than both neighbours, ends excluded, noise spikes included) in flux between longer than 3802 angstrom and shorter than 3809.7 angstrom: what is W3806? 2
